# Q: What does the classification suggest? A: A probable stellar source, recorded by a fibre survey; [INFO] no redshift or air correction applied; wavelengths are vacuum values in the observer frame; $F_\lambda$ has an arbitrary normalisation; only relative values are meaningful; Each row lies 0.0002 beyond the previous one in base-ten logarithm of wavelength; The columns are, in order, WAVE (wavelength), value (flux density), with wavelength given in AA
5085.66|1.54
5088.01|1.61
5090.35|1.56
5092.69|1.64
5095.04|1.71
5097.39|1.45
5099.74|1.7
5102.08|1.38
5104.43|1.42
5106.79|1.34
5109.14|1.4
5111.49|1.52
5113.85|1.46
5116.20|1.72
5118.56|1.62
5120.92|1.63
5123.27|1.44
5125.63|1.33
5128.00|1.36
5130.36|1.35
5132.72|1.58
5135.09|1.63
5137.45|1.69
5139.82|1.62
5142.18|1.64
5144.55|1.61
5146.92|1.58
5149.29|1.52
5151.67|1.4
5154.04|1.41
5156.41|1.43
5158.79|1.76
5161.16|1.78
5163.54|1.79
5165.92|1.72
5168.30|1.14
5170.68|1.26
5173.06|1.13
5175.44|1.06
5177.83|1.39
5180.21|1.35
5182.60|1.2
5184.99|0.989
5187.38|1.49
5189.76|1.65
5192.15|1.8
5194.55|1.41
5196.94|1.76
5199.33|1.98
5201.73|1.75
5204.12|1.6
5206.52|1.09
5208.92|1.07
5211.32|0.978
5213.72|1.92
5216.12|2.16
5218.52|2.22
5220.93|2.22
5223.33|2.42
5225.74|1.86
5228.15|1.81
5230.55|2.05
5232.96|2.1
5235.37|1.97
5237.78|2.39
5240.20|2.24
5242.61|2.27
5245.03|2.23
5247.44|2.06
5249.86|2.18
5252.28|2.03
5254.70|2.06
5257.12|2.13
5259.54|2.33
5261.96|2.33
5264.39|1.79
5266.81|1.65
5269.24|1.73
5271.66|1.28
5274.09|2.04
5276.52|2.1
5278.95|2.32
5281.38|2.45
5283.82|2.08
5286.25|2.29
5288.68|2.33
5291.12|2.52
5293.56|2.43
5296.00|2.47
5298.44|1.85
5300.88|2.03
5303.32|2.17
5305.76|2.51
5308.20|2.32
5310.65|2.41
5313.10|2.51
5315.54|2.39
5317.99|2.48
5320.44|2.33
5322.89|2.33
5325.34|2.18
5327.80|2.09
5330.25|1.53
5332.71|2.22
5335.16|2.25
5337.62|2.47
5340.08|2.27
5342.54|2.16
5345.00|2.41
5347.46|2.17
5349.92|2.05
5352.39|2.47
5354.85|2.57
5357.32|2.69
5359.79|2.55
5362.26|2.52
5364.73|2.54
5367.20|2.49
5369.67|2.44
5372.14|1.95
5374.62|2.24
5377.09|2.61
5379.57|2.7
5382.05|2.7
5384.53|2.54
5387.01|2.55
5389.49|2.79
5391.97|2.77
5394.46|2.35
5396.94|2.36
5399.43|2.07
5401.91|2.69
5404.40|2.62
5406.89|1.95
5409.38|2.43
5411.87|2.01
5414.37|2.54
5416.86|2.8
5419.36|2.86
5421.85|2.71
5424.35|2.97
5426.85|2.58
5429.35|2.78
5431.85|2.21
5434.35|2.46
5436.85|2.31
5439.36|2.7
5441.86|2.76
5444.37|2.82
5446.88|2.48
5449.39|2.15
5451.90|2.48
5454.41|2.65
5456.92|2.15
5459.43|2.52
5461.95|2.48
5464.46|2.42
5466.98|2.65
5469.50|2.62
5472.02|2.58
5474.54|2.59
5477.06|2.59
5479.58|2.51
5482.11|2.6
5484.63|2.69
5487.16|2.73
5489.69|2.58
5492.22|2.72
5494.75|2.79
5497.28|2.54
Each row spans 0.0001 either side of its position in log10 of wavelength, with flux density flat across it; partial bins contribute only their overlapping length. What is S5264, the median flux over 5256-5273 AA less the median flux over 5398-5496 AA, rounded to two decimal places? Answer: -0.80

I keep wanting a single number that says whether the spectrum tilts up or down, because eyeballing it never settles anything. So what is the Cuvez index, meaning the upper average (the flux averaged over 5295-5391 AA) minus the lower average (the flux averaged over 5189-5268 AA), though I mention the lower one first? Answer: 0.43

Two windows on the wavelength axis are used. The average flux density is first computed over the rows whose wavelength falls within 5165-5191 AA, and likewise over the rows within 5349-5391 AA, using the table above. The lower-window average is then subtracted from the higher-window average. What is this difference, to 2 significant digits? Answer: 1.2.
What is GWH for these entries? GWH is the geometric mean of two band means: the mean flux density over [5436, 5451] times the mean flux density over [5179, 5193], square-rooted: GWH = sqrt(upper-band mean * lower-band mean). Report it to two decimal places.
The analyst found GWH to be 1.89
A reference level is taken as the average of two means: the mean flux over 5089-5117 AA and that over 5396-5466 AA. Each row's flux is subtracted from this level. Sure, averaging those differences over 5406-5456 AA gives -0.52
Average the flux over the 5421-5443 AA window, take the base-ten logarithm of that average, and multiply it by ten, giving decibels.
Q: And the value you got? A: 4.16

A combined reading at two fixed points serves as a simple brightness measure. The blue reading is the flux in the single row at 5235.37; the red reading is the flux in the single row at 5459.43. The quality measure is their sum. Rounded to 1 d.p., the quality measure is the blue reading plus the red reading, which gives 4.5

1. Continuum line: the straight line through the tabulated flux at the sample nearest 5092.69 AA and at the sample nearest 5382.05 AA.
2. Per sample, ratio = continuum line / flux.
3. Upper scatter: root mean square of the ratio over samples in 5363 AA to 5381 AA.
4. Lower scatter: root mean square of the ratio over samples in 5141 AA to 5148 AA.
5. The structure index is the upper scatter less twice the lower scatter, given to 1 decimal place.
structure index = -1.2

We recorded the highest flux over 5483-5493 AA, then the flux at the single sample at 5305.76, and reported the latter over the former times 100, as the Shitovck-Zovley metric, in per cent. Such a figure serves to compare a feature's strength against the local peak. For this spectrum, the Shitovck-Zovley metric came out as 92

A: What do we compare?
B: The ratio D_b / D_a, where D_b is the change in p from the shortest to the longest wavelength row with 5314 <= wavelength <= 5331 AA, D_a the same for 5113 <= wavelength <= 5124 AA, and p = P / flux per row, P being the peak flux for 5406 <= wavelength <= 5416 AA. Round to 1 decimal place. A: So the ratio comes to 24.7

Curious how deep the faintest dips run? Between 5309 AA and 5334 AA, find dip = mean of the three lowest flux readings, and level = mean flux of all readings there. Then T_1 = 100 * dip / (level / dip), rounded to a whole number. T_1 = 166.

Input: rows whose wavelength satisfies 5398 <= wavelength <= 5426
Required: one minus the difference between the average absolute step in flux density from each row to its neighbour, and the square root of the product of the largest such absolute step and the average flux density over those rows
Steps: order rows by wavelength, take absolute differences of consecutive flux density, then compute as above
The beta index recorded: 1.95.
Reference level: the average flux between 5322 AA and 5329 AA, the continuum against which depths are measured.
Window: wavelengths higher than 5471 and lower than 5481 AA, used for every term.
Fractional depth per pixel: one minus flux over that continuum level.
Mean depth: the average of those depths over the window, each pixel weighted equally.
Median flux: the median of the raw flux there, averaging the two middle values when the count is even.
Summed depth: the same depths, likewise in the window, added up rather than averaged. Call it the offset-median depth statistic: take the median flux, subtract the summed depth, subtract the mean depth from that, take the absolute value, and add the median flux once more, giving 6.0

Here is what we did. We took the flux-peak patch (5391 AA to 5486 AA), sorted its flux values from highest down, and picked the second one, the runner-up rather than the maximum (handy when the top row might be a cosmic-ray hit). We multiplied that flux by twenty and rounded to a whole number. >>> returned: 57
